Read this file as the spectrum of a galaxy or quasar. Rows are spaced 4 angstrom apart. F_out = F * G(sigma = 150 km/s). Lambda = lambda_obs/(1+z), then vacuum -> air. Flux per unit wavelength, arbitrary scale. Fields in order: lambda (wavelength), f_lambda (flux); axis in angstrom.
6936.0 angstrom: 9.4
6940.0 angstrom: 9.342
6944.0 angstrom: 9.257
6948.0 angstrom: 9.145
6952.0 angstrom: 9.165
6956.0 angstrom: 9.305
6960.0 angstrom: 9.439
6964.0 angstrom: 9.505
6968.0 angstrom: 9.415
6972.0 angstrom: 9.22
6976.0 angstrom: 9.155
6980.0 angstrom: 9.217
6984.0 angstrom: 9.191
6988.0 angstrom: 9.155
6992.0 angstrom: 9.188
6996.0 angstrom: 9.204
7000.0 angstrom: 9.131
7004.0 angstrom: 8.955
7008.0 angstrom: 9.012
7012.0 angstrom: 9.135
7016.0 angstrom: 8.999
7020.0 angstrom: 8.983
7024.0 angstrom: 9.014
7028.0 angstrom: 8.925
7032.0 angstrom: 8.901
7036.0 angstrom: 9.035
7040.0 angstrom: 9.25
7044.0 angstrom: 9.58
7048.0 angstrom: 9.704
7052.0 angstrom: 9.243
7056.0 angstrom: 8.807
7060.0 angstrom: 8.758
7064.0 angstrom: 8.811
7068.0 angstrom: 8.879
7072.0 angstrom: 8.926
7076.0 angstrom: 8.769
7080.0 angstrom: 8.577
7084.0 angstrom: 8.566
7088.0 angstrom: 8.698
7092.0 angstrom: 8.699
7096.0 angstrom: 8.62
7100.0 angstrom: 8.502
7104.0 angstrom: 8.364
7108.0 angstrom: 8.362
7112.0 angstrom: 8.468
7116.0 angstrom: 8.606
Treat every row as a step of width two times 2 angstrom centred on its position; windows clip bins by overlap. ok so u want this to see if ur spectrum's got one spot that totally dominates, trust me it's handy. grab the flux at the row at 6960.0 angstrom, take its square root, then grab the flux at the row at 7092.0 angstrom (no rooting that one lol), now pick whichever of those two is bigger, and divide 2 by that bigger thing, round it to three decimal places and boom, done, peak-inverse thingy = 0.230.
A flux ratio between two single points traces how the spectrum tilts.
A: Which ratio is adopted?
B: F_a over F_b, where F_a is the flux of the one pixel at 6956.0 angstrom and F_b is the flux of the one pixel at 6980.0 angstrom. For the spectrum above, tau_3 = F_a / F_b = 1.01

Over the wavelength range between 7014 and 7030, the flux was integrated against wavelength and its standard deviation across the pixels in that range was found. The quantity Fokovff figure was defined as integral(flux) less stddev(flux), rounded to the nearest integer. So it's 144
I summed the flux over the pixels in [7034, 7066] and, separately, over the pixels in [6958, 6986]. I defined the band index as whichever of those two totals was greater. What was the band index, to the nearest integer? 73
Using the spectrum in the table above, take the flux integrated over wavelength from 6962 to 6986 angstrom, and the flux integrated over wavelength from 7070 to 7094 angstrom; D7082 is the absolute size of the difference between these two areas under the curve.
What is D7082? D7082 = 14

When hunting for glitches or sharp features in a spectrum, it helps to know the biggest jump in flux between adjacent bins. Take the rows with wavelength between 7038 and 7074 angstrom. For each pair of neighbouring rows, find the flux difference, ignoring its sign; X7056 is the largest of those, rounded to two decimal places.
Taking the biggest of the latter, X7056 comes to 0.46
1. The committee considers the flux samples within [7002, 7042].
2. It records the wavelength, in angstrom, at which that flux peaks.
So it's 7040.0 angstrom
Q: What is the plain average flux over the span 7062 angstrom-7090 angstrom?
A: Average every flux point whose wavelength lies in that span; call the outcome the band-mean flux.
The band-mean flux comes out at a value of 8.75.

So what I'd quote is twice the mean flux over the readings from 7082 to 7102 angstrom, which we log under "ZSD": 17.2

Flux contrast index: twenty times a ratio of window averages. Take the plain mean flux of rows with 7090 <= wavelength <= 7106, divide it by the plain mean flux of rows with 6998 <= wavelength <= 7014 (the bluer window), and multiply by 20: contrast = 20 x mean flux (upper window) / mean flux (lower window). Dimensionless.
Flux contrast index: 18.9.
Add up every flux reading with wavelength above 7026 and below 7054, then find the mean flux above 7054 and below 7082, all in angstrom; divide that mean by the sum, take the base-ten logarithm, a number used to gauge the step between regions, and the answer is -0.867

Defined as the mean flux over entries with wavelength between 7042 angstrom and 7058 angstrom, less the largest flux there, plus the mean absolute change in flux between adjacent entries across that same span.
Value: -0.030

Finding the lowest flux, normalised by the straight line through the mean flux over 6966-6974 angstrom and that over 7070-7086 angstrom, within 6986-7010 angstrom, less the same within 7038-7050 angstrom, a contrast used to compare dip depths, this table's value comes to -0.055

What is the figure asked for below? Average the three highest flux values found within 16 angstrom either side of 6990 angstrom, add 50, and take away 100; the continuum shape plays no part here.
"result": -40.8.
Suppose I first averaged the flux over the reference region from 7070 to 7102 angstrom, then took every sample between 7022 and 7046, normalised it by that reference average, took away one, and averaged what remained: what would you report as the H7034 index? 0.052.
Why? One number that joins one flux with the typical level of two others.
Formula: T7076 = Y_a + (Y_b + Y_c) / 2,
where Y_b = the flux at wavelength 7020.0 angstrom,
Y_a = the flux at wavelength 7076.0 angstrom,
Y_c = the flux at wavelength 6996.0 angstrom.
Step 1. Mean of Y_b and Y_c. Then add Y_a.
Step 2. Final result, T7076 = 17.9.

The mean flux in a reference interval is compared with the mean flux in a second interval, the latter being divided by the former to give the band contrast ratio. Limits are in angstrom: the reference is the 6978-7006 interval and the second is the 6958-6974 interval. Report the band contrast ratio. 1.03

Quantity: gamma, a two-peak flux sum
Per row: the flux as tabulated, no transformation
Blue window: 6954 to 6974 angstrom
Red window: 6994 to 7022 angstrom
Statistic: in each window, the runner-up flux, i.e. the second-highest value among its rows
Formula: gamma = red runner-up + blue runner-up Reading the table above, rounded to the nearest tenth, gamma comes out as 18.6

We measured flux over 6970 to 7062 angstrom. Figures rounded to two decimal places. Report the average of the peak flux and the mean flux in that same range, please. 9.41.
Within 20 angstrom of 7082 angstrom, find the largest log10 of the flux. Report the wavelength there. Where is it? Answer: 7072.0 angstrom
